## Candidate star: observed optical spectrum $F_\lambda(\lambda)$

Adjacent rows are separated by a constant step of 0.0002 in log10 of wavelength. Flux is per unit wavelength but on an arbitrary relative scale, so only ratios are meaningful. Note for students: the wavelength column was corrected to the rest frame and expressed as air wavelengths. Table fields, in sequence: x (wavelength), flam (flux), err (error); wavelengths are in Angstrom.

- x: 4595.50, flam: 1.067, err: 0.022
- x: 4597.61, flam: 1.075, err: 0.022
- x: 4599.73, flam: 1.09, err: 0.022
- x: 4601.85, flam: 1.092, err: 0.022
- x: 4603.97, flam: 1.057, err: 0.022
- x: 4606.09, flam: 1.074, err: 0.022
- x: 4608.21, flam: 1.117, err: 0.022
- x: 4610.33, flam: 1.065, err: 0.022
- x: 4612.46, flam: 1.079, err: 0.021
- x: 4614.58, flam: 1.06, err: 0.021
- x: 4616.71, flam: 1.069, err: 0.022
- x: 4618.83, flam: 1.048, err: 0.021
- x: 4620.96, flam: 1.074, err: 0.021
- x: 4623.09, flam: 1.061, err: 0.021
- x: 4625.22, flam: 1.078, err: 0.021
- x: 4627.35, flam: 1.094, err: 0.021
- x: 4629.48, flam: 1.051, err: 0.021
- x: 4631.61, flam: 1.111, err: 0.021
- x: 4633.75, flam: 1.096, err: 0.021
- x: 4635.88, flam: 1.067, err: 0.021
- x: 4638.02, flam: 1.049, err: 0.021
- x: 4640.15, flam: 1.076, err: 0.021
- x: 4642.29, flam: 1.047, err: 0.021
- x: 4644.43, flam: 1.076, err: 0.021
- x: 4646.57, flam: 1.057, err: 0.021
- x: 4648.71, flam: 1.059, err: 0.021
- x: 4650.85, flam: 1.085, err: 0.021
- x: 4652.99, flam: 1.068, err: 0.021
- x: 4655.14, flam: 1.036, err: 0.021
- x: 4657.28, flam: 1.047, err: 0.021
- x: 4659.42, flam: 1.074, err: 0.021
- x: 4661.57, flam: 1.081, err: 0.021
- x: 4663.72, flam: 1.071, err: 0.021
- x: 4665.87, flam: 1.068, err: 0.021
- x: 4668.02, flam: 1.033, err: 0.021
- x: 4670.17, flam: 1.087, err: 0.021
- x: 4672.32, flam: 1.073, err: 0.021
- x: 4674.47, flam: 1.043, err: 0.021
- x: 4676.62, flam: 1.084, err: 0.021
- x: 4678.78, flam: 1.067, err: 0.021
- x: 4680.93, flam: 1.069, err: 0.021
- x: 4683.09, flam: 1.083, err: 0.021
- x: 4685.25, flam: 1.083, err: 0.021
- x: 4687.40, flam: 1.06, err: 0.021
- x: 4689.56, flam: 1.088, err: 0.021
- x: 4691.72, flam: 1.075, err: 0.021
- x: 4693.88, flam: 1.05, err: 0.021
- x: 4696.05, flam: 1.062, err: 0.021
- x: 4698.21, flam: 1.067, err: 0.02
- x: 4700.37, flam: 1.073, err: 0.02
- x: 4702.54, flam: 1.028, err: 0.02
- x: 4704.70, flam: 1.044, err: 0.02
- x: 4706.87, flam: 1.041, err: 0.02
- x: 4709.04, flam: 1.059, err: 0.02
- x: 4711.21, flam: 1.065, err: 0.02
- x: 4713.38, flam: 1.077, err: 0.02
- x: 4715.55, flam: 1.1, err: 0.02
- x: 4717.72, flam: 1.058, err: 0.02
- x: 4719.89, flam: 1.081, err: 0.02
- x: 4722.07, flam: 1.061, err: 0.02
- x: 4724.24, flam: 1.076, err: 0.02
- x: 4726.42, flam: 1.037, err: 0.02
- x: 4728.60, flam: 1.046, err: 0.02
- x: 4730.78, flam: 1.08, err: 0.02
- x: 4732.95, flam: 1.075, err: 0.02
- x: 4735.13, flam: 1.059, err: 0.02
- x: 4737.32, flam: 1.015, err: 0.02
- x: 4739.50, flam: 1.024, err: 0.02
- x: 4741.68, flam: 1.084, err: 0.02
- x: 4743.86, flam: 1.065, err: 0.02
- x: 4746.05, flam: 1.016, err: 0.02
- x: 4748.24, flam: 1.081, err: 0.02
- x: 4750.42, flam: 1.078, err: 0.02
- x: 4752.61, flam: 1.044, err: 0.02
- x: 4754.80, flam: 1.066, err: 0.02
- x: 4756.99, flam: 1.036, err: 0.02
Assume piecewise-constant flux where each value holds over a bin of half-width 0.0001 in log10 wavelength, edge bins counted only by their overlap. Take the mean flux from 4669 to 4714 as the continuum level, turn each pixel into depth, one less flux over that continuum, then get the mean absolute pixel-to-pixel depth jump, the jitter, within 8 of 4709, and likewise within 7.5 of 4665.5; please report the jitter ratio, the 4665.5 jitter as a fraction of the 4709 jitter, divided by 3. 0.53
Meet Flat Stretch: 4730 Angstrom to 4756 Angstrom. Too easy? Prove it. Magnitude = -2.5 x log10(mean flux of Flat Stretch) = -0.060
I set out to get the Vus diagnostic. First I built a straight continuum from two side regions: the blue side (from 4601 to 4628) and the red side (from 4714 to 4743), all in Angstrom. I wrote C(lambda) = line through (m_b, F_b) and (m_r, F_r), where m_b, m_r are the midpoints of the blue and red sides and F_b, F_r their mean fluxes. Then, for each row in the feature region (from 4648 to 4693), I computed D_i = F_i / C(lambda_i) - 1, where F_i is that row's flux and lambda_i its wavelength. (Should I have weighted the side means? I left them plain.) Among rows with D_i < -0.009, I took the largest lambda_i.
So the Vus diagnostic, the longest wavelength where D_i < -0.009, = 4674.47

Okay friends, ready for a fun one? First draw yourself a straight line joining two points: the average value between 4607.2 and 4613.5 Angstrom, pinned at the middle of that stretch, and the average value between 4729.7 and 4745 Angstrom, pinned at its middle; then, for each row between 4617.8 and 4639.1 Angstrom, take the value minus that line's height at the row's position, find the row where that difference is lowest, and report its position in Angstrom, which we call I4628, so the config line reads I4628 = 4618.83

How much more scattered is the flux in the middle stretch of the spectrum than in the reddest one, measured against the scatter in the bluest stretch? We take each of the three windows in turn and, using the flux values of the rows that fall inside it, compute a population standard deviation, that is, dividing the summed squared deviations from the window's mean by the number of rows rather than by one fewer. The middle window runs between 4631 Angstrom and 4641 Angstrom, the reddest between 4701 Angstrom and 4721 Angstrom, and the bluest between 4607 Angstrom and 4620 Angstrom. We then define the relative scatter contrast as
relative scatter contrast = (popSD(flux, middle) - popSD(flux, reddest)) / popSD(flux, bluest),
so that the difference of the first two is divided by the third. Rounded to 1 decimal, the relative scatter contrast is 0.0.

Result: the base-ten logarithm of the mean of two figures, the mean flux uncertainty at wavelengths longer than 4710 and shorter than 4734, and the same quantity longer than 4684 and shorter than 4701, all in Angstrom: -1.69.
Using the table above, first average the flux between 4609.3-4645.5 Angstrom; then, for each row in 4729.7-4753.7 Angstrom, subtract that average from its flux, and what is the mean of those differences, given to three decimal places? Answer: -0.014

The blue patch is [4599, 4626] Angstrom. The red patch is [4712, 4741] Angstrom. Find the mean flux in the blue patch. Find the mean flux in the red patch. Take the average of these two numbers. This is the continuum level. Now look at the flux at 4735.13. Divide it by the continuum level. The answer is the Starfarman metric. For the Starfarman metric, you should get 0.992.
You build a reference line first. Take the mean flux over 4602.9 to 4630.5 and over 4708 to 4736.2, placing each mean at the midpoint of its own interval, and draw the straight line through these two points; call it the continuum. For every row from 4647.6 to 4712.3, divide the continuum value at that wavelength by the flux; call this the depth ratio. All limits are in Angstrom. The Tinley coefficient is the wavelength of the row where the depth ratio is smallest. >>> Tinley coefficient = 4689.56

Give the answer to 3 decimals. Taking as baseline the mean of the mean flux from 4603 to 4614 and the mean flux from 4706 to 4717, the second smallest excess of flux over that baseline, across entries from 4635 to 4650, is -0.024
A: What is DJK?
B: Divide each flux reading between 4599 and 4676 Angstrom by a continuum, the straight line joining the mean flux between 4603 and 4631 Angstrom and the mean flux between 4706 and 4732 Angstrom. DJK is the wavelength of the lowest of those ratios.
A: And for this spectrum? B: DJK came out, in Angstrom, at 4668.02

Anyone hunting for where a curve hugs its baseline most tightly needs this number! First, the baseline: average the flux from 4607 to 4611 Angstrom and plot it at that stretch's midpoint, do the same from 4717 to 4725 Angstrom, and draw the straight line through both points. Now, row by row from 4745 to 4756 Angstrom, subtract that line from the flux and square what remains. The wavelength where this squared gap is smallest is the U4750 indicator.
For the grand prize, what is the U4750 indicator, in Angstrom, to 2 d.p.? 4754.80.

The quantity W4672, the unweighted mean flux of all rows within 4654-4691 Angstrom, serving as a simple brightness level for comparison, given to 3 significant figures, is 1.07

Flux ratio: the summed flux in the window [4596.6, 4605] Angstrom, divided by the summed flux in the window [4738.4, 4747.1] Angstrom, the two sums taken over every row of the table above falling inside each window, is 1.03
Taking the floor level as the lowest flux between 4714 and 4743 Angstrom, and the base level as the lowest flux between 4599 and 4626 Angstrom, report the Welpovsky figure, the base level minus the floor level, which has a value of 0.033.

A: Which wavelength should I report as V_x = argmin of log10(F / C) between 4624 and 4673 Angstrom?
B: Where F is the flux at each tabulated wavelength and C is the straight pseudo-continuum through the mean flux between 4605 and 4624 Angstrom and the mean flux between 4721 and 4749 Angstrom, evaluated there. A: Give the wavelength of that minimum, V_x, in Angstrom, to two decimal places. 4668.02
